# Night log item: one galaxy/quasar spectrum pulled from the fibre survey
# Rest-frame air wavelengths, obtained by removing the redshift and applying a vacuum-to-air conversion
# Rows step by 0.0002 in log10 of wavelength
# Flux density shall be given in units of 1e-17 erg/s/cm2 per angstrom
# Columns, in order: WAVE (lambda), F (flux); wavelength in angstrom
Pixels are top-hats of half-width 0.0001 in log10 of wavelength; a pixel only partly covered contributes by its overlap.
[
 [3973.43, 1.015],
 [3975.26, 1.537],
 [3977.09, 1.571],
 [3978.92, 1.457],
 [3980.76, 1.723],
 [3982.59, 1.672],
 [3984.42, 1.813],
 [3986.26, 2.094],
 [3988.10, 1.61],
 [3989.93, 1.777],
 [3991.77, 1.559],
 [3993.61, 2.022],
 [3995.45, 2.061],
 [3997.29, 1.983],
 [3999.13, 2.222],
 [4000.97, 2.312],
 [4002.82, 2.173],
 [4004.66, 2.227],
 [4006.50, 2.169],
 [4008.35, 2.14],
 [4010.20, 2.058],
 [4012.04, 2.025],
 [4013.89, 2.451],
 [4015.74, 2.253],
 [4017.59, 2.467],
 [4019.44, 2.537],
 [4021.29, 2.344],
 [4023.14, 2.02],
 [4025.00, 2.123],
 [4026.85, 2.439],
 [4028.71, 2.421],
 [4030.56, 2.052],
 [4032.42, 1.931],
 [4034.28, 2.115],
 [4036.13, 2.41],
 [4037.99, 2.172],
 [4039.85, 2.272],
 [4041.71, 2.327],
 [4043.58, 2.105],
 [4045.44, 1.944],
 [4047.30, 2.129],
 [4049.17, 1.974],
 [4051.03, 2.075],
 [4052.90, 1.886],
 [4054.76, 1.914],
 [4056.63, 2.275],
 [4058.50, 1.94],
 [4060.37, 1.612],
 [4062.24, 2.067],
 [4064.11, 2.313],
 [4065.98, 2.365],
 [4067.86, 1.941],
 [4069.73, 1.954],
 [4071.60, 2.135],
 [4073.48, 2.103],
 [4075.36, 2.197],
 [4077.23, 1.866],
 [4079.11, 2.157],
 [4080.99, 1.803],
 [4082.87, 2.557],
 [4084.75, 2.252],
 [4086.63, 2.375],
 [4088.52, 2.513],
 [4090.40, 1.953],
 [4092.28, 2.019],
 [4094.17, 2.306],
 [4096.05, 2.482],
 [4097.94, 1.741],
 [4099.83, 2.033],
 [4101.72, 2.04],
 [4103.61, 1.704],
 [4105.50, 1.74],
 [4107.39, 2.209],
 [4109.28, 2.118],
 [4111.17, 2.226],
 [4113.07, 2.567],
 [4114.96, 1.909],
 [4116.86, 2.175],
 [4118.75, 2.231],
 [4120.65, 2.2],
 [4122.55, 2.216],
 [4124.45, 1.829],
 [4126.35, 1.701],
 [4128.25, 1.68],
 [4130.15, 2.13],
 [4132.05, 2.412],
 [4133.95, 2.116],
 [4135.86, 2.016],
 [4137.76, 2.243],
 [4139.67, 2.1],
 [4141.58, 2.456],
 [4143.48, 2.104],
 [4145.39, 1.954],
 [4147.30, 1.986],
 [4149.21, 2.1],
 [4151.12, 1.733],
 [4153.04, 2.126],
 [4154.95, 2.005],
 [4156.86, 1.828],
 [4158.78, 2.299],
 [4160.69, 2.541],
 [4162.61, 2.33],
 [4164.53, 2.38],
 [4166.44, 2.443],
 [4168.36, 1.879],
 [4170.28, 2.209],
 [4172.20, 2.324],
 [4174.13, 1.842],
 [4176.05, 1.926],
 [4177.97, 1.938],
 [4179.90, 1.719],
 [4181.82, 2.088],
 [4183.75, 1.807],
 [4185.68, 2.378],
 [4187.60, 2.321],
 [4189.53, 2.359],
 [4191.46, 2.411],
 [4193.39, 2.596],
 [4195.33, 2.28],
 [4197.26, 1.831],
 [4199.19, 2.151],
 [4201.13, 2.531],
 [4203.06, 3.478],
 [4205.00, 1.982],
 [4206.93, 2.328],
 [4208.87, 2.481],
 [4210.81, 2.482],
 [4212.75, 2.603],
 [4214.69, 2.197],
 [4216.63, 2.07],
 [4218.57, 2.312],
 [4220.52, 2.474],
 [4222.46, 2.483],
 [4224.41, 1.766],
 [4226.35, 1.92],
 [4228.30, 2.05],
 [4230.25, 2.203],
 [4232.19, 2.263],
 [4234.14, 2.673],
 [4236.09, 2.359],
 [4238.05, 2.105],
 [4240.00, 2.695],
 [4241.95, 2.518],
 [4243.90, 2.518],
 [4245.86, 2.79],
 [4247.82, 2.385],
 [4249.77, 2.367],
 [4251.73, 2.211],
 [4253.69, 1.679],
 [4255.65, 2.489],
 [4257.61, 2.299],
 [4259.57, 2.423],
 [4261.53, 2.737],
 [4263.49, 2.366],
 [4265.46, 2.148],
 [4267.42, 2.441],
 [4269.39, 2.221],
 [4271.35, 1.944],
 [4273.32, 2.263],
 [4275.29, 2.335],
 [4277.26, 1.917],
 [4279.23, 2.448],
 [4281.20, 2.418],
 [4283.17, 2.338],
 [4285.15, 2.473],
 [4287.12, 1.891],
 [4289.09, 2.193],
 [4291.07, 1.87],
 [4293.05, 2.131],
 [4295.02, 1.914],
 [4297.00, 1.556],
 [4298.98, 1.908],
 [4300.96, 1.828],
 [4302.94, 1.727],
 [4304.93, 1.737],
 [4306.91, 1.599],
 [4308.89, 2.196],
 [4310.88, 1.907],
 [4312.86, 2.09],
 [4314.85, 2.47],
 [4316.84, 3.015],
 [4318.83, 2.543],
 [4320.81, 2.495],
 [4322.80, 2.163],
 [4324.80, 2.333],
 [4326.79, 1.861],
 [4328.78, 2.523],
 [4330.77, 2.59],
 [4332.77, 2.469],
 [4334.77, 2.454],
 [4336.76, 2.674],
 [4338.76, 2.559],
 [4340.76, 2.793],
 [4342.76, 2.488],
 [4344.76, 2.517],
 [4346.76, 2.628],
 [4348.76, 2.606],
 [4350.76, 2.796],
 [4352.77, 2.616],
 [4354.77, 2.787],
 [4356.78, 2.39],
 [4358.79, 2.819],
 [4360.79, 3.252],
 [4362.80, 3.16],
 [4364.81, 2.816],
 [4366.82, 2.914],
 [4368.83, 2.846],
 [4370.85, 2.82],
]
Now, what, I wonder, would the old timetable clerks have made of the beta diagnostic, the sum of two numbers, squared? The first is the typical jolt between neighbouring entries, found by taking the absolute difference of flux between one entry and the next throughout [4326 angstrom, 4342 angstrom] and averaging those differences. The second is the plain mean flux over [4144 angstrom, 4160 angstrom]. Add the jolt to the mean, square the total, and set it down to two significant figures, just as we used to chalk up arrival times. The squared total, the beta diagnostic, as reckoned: 4.9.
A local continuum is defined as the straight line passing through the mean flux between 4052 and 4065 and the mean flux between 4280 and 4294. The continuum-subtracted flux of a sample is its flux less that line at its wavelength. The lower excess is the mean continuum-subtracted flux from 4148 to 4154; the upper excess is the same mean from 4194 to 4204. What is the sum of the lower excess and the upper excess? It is 0.25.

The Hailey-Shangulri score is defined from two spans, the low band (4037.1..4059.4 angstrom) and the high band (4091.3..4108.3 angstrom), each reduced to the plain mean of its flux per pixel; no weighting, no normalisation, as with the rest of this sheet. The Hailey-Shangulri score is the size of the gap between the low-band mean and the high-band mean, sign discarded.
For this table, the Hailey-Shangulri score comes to 0.05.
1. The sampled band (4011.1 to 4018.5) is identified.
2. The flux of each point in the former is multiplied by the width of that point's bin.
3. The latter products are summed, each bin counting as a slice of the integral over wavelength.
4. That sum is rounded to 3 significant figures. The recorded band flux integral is 17.0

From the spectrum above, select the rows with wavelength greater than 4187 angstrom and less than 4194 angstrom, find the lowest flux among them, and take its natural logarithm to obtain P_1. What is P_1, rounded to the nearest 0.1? 0.8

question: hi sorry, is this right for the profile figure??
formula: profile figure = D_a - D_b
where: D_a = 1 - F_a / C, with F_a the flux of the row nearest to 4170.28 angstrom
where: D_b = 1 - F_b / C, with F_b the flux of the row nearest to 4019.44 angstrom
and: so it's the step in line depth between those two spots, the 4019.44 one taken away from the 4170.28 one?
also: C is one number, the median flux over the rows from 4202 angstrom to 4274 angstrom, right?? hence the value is 0.14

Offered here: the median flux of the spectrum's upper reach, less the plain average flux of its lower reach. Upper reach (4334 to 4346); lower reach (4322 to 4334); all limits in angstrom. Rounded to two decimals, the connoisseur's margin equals 0.21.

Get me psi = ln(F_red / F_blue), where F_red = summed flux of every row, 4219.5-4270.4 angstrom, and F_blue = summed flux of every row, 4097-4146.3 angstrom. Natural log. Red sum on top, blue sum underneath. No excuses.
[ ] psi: 0.12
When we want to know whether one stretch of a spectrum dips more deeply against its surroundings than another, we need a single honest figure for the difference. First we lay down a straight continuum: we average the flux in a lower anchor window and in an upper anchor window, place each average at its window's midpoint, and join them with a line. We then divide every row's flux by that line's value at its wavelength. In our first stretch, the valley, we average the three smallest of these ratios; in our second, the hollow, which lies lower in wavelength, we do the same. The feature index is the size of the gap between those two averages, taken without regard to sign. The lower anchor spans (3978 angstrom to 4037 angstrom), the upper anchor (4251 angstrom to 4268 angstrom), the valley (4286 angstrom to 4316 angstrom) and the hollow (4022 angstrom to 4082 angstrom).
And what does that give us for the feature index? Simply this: 0.13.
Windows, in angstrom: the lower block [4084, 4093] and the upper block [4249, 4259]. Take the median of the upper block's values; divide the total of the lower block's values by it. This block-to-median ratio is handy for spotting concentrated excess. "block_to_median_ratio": 4.83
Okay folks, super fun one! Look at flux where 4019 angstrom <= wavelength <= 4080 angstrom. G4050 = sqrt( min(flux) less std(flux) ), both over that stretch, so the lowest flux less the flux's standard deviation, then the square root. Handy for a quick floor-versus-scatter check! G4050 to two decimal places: 1.19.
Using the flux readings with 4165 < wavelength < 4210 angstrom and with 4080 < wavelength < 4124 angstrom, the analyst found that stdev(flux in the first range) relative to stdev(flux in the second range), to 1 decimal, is 1.5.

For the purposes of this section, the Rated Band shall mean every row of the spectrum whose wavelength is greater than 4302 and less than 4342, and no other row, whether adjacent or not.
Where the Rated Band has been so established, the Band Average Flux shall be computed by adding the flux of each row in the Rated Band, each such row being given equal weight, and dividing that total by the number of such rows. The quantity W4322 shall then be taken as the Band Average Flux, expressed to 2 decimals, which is 2.31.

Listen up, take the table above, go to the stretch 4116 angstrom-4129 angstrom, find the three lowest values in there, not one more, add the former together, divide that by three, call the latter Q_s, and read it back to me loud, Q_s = 1.74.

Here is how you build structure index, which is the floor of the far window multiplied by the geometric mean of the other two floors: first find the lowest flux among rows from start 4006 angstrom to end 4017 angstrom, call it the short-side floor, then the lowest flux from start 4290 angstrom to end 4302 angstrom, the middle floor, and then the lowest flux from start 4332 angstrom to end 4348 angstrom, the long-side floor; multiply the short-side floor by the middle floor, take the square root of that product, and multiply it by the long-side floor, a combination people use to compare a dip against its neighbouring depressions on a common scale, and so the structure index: 4.4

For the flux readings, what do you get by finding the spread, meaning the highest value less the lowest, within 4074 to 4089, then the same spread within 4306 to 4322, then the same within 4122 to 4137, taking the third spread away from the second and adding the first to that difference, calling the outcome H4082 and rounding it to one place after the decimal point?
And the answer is 1.4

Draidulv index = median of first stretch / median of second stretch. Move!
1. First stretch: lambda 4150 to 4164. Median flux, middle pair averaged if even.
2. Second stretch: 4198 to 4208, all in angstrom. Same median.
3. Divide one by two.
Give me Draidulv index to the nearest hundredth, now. 0.91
